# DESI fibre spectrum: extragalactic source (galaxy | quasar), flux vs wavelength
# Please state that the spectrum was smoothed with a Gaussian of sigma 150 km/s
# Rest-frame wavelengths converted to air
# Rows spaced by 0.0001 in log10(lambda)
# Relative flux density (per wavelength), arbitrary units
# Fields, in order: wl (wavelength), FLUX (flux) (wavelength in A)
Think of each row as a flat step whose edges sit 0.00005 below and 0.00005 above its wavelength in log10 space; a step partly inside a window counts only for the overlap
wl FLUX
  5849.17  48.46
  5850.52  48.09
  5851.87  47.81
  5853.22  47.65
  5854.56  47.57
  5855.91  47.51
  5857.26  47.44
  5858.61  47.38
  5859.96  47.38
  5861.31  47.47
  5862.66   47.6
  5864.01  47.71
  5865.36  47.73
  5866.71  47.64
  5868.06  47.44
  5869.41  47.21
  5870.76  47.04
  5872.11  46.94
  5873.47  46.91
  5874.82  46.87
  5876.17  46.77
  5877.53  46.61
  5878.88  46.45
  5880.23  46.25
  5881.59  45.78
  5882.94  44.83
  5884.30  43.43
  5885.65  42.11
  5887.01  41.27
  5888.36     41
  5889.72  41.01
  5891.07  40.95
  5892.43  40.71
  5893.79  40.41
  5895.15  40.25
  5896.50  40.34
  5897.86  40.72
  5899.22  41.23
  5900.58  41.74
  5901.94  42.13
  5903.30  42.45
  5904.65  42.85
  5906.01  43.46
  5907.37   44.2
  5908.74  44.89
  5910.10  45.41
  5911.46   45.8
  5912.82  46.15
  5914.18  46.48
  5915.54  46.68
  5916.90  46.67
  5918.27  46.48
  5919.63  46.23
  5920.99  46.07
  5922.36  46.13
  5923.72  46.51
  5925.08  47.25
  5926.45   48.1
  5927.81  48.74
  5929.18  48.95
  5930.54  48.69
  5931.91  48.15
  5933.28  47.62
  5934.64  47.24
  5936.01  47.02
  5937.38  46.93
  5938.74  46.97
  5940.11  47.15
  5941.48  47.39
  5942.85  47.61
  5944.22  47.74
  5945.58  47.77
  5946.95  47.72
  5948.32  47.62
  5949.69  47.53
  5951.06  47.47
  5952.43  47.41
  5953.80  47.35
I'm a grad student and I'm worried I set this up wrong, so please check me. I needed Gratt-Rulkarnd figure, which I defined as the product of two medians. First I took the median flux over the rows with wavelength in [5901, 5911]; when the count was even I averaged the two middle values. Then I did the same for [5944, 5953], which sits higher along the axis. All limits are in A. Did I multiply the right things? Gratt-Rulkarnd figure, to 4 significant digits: 2070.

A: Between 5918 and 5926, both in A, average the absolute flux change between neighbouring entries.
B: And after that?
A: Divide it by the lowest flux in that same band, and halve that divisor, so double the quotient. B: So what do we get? 0.014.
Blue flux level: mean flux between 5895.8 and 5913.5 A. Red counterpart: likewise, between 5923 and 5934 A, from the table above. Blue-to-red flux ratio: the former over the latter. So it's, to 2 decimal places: 0.90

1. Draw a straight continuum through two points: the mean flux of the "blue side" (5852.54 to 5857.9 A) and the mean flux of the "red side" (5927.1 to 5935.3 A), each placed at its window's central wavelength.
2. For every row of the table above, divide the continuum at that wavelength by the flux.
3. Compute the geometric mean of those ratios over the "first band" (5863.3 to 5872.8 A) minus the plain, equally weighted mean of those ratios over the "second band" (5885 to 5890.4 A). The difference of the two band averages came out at -0.15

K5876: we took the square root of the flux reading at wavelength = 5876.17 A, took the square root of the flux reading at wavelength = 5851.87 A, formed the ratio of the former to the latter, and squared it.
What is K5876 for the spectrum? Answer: 0.98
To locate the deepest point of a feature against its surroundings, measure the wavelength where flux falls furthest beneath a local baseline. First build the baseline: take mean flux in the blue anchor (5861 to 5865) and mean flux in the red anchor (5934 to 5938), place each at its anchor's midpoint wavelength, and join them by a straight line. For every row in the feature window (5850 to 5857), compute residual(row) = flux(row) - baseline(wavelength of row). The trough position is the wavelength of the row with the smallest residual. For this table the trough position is 5855.91 A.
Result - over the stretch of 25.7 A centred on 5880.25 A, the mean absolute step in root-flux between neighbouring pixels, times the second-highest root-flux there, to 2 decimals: 0.19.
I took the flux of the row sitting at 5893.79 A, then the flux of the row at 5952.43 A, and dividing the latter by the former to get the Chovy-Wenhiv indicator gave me 1.17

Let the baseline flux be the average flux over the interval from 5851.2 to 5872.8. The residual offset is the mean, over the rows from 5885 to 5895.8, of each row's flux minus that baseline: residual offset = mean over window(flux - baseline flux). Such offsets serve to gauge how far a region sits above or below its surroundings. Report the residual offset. -6.5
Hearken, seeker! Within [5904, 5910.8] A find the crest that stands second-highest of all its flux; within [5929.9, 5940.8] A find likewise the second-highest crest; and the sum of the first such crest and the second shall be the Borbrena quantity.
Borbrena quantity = 93.0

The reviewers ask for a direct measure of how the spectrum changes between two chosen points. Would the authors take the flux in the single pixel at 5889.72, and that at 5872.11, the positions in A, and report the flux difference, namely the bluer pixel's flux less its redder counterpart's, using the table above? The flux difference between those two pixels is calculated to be 5.9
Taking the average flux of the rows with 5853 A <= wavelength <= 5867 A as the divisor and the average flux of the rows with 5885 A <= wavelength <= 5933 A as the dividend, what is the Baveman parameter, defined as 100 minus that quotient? 99.1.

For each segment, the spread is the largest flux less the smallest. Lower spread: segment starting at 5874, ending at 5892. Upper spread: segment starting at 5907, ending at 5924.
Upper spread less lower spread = -3.4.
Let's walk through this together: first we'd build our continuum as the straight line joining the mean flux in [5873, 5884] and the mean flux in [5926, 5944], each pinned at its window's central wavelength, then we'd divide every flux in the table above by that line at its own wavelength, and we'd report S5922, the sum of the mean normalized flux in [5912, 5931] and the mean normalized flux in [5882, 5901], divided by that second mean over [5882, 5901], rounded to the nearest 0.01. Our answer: 2.12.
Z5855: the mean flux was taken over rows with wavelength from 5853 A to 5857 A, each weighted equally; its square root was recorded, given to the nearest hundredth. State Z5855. 6.90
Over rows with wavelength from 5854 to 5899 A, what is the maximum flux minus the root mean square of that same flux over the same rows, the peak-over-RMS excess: 2.6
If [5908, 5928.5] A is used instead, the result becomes 2.2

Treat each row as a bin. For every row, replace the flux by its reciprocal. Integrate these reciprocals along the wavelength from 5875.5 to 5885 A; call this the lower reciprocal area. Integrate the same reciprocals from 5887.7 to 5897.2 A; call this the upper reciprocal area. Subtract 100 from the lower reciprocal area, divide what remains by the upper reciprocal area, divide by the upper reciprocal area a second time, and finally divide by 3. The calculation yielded -610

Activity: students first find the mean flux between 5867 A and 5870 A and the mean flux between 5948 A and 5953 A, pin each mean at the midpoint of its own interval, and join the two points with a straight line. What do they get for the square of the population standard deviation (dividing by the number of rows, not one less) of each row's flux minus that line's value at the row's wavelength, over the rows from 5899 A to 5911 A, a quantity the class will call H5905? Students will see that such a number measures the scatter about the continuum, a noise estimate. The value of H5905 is 1.8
